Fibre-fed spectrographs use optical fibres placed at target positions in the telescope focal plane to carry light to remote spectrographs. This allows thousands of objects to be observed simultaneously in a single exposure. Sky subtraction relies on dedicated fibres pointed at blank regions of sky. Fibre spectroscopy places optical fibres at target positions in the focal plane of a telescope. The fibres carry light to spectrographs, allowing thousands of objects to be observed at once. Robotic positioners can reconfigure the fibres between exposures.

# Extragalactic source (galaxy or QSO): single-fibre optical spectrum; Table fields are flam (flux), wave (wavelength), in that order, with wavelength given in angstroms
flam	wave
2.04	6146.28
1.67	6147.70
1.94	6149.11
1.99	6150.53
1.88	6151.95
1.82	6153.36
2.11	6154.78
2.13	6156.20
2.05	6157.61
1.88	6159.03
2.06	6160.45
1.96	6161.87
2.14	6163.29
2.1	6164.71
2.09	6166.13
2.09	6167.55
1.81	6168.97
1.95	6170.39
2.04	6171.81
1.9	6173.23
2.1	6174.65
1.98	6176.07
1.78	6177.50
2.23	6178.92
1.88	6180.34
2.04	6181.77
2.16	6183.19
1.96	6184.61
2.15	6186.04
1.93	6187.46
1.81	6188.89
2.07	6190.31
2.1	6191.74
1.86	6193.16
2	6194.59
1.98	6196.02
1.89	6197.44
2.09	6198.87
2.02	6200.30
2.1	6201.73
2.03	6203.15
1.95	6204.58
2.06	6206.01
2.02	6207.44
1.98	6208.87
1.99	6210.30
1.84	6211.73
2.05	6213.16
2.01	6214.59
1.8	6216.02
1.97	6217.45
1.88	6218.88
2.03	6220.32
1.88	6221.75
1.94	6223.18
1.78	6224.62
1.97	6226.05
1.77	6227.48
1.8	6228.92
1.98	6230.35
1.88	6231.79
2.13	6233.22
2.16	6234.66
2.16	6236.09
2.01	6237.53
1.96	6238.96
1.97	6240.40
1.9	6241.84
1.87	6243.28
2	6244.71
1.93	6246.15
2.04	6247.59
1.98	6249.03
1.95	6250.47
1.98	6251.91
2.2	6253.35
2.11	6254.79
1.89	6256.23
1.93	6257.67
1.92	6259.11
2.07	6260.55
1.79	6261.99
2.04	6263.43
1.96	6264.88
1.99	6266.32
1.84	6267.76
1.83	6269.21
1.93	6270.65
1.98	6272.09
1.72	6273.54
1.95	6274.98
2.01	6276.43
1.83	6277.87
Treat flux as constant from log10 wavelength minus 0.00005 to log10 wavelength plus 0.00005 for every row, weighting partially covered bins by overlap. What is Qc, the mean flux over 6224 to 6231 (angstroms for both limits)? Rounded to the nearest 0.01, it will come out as 1.86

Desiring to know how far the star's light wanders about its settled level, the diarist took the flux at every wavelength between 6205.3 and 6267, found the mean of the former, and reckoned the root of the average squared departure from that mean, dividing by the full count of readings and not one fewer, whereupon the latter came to 0.102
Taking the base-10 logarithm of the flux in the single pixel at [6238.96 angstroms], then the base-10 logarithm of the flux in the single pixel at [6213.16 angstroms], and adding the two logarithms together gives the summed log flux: 0.604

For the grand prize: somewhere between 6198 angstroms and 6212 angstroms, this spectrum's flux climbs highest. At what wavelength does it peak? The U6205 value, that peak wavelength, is 6201.73 angstroms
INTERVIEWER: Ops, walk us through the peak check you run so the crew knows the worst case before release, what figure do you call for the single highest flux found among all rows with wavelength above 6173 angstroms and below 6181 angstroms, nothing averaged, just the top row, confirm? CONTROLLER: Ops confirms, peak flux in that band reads 2.23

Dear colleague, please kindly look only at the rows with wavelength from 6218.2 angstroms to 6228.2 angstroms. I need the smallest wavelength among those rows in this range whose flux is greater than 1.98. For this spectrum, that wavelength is 6220.32 angstroms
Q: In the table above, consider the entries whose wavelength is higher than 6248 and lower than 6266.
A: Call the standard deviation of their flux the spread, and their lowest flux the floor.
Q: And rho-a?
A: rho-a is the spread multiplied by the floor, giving 0.19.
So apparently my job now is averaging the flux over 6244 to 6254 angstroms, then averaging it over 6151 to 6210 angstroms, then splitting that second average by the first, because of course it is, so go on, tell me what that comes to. 1.00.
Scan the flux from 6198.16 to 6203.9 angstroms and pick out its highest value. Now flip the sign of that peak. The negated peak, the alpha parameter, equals -2.10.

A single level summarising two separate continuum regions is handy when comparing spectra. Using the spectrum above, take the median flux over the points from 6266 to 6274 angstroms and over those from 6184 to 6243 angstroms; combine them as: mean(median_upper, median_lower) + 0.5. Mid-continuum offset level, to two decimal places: 2.43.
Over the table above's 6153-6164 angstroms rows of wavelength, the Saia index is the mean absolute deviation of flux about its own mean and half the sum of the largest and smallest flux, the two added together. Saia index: 2.08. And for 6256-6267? 2.00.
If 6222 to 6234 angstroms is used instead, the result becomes 2.05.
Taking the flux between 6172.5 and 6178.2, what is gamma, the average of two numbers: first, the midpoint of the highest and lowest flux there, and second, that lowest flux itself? 1.86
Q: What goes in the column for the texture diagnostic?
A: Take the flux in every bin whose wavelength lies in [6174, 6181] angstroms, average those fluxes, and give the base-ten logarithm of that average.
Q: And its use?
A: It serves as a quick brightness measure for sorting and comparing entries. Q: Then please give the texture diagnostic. 0.300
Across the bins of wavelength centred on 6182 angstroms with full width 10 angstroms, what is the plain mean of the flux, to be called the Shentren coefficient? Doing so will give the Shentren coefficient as 2.03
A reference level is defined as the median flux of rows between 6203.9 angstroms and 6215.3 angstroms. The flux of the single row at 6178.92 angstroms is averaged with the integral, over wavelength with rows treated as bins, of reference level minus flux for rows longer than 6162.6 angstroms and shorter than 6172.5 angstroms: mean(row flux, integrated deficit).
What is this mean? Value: 0.96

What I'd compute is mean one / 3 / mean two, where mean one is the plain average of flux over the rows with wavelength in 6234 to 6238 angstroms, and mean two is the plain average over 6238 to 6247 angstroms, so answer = 0.363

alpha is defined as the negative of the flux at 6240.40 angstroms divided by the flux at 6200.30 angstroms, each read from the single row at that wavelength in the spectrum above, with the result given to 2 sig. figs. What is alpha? -0.98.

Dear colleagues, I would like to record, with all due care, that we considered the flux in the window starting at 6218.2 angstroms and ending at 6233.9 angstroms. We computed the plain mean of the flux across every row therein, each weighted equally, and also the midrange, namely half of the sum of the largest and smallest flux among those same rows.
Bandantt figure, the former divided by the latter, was 0.98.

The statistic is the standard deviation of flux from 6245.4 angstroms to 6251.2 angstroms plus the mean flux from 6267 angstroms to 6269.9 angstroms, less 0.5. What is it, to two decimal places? 1.38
